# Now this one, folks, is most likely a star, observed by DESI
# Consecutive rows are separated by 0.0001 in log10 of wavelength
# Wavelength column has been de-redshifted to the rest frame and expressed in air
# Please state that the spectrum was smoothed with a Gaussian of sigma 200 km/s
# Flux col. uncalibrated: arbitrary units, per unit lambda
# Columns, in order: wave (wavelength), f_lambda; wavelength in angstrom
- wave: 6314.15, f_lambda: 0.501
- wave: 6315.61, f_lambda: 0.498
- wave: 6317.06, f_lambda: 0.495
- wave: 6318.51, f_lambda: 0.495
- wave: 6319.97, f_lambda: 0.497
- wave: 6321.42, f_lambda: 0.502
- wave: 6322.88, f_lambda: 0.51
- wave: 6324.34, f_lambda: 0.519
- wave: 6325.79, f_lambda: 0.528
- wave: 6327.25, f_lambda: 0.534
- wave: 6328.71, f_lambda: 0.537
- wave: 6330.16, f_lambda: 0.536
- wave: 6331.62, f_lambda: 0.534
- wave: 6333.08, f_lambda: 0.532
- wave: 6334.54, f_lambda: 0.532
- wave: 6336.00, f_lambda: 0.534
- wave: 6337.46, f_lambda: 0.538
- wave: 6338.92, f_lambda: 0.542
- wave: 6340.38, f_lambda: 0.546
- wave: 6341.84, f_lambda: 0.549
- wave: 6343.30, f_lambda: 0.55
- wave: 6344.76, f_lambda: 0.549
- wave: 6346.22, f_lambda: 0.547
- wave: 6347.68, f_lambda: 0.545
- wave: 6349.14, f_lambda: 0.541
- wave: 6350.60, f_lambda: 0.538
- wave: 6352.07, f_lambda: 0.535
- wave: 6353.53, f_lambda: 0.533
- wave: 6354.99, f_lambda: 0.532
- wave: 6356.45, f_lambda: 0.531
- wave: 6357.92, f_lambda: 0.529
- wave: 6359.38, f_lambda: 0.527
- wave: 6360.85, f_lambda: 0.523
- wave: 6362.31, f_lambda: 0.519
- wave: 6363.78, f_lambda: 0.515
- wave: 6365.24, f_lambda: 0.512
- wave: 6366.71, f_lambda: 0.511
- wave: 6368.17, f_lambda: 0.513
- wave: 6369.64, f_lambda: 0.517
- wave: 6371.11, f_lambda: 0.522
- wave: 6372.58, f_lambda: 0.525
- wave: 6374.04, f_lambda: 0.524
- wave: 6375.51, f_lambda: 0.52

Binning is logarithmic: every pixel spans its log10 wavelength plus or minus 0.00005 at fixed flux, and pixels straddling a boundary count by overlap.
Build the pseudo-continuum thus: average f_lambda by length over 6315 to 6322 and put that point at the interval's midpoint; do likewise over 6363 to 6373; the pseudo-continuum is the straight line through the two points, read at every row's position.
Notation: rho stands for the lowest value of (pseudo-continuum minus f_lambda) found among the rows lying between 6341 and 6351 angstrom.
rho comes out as -0.043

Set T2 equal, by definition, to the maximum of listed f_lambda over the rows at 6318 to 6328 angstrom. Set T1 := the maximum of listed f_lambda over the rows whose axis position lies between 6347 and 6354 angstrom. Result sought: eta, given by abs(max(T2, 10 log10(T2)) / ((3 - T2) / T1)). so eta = 0.118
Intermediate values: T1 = 0.545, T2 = 0.534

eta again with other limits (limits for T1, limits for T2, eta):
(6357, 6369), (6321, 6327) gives 0.113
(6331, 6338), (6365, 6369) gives 0.111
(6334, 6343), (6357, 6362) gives 0.118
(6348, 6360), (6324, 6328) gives 0.117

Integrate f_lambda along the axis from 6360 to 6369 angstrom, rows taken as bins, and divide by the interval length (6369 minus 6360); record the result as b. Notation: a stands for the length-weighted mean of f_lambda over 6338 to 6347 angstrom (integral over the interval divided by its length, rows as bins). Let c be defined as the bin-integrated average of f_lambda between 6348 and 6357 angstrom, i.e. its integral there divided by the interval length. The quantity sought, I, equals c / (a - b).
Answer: 17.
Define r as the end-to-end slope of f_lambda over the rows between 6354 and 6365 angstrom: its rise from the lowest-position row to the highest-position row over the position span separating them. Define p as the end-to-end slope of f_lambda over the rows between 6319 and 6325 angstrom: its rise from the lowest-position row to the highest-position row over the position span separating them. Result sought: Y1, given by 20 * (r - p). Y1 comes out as -0.14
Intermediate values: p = 0.005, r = -0.0019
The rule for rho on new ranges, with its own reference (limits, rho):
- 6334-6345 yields -0.043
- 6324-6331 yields -0.035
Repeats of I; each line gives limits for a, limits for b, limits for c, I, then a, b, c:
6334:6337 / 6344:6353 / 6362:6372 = -55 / 0.533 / 0.542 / 0.515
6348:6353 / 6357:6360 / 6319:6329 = 50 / 0.538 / 0.528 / 0.516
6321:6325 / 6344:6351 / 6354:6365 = -15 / 0.510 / 0.545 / 0.525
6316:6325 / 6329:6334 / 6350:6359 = -17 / 0.503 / 0.534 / 0.533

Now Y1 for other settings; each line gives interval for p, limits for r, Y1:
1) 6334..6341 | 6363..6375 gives -0.03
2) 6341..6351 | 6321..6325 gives 0.14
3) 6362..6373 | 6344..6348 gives -0.04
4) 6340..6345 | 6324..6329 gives 0.07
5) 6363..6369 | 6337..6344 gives 0.05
